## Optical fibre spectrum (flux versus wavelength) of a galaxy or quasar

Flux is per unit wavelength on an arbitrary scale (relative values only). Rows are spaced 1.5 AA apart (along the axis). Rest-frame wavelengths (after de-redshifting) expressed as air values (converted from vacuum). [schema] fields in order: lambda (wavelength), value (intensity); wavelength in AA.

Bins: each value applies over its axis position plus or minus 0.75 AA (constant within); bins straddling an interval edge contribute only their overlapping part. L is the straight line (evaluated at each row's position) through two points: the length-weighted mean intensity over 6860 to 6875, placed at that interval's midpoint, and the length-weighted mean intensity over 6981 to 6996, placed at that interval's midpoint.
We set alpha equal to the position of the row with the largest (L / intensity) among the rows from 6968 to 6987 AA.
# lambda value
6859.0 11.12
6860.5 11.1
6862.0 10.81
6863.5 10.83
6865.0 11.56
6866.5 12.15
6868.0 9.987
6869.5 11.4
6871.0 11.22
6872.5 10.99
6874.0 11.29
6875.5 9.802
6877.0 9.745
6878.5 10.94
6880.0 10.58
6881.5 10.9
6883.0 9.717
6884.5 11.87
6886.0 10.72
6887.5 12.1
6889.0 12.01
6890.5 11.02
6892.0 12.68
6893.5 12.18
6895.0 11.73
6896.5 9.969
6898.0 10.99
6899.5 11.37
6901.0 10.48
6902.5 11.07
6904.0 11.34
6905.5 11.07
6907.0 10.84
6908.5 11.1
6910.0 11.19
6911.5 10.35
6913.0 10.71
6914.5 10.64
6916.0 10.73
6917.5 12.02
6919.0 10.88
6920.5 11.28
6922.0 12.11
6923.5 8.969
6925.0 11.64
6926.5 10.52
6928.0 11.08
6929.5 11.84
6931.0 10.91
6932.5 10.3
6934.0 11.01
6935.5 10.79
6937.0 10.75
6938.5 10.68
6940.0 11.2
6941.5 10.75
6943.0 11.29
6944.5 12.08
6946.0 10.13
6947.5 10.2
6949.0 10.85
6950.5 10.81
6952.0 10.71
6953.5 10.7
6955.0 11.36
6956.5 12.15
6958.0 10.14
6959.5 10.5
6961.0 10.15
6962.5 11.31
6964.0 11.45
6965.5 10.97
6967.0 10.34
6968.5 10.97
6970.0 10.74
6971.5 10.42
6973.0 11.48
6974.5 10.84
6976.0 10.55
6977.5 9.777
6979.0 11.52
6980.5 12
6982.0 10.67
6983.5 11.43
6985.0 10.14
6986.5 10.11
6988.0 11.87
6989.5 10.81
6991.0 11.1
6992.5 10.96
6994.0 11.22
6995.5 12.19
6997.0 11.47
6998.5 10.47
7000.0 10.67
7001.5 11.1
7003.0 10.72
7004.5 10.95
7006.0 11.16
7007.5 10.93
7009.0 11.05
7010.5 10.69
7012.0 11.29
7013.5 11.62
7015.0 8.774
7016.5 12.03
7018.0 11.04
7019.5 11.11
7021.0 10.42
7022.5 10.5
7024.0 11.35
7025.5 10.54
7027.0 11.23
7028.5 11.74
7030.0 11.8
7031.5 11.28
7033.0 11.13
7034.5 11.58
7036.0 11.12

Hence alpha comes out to 6977.5 AA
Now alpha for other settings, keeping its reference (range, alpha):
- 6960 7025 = 7015.0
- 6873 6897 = 6883.0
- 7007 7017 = 7015.0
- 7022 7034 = 7022.5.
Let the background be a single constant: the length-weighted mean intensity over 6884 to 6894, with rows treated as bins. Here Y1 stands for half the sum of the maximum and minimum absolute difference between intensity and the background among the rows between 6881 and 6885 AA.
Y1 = 1.1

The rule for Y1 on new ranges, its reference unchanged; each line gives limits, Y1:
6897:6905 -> 0.9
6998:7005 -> 1.0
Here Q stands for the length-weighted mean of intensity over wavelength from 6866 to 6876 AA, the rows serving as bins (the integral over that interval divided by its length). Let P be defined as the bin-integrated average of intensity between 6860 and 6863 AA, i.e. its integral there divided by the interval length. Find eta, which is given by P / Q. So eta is 1.00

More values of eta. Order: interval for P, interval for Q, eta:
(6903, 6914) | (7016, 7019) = 0.95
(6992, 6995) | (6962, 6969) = 1.02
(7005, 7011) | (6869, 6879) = 1.02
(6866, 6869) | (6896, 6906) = 1.01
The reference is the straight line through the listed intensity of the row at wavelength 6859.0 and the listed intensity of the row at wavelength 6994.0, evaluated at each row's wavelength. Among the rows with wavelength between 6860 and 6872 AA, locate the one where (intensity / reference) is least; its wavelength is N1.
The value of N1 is 6868.0 AA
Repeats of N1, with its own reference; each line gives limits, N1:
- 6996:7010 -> 6998.5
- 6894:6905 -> 6896.5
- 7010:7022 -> 7015.0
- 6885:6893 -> 6886.0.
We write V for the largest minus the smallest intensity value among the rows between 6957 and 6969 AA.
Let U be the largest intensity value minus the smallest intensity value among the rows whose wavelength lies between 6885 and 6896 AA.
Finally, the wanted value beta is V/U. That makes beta 0.7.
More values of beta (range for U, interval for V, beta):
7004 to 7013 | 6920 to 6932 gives 5.2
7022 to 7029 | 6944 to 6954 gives 1.6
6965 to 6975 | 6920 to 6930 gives 2.8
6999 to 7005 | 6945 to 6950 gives 1.7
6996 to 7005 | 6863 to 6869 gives 2.2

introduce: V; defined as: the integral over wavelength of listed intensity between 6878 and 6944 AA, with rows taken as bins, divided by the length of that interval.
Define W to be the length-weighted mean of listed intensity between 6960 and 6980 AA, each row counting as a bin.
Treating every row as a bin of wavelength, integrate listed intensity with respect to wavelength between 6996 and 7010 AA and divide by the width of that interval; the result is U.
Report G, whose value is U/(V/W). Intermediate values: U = 11.0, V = 11.1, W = 10.8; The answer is 10.7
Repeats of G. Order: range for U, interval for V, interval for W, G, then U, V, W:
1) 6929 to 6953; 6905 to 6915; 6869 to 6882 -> 10.8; 10.9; 10.8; 10.7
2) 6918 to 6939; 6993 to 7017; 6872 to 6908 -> 11.0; 10.9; 11.0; 11.1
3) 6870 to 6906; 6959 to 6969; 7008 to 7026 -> 11.1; 11.1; 10.8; 10.9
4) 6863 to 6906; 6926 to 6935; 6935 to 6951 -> 11.0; 11.1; 11.0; 10.9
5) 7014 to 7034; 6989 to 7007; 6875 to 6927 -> 11.0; 11.0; 11.1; 11.0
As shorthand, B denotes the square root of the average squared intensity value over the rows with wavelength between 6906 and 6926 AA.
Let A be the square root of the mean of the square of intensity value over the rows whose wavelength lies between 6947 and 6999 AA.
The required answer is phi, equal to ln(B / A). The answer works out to 0.004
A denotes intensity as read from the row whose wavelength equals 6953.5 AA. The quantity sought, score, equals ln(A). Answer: 2.37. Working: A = 10.7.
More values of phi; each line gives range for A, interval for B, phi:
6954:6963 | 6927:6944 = 0.001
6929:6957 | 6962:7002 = 0.001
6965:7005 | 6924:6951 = -0.001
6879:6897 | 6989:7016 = -0.032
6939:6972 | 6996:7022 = 0.004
